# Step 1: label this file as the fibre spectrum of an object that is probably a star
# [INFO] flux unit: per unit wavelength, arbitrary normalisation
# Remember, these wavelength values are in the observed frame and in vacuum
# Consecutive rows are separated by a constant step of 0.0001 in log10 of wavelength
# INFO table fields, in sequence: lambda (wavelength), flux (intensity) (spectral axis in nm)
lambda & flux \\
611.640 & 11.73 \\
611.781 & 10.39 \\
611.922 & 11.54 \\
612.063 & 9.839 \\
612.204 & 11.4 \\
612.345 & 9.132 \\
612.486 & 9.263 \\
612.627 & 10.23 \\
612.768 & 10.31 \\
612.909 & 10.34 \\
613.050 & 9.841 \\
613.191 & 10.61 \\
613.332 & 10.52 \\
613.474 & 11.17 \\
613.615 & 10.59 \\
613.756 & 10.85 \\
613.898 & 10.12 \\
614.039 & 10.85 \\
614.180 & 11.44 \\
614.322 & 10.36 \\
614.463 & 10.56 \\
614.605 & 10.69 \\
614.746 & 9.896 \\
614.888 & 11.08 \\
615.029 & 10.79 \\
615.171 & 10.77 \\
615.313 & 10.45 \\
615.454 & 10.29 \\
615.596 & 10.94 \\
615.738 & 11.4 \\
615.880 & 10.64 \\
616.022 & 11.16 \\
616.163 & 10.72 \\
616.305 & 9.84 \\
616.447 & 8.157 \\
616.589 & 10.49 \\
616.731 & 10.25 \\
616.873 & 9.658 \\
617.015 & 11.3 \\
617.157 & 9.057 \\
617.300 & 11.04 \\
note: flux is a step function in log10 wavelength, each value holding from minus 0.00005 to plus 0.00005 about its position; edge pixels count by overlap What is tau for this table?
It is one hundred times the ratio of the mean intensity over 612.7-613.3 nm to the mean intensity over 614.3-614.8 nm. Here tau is 99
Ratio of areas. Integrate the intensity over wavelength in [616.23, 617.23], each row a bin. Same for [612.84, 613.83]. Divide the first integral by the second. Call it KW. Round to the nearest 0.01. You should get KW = 0.94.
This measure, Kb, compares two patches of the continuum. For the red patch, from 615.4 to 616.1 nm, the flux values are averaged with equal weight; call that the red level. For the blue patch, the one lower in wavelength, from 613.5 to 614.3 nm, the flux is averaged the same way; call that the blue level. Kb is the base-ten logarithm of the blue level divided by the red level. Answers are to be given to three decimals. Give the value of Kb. -0.005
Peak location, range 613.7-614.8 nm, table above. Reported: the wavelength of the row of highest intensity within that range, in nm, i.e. 614.180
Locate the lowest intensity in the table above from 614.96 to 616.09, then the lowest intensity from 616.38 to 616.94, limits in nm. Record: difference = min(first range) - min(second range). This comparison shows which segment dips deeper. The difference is 2.1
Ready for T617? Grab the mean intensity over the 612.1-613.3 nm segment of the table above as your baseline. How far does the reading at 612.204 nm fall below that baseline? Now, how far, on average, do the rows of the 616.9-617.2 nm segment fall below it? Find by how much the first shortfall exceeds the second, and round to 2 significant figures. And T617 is -1.2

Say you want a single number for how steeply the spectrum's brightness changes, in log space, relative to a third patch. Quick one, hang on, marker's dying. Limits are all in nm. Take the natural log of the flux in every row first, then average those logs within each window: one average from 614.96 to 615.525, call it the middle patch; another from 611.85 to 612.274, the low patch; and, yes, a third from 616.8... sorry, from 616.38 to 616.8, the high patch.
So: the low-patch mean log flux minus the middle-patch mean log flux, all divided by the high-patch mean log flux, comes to 0.013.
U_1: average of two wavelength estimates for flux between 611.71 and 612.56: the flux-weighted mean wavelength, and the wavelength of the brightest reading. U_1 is 612.02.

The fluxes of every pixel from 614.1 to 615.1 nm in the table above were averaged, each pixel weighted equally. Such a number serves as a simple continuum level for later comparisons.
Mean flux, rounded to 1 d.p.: 10.7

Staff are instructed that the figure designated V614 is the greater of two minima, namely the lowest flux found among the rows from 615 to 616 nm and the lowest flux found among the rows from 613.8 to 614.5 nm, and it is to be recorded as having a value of 10.3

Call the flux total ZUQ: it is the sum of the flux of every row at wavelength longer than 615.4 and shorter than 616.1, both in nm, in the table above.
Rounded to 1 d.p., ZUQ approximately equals 54.4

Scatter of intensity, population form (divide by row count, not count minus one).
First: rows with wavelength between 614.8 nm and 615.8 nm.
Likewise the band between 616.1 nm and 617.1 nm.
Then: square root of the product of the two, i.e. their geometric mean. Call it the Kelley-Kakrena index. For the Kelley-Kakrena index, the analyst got 0.57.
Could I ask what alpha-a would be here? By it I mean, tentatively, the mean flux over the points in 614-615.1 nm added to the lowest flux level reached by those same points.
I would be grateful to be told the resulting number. 20.6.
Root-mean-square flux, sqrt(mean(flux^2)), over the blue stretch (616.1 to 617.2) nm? 10.0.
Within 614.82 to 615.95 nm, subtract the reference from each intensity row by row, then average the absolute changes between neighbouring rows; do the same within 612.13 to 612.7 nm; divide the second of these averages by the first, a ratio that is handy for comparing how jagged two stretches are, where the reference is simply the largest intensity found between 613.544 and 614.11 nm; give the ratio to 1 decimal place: 3.0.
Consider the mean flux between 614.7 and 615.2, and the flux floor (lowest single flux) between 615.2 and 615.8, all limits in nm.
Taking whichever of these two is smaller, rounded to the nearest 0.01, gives 10.29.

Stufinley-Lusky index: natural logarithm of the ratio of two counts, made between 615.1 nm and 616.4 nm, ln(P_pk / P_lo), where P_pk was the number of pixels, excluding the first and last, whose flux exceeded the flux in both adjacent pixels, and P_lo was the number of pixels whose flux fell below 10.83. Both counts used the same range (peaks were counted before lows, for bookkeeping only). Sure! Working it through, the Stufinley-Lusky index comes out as -1.1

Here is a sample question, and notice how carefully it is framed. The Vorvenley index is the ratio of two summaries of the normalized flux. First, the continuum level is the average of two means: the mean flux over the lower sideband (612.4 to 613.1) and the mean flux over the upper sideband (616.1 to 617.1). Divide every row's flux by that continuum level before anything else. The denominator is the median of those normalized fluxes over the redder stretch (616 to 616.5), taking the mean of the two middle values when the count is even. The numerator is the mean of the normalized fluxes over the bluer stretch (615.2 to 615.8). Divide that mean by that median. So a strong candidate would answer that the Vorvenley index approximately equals 1.05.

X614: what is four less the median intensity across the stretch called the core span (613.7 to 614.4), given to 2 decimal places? -6.85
